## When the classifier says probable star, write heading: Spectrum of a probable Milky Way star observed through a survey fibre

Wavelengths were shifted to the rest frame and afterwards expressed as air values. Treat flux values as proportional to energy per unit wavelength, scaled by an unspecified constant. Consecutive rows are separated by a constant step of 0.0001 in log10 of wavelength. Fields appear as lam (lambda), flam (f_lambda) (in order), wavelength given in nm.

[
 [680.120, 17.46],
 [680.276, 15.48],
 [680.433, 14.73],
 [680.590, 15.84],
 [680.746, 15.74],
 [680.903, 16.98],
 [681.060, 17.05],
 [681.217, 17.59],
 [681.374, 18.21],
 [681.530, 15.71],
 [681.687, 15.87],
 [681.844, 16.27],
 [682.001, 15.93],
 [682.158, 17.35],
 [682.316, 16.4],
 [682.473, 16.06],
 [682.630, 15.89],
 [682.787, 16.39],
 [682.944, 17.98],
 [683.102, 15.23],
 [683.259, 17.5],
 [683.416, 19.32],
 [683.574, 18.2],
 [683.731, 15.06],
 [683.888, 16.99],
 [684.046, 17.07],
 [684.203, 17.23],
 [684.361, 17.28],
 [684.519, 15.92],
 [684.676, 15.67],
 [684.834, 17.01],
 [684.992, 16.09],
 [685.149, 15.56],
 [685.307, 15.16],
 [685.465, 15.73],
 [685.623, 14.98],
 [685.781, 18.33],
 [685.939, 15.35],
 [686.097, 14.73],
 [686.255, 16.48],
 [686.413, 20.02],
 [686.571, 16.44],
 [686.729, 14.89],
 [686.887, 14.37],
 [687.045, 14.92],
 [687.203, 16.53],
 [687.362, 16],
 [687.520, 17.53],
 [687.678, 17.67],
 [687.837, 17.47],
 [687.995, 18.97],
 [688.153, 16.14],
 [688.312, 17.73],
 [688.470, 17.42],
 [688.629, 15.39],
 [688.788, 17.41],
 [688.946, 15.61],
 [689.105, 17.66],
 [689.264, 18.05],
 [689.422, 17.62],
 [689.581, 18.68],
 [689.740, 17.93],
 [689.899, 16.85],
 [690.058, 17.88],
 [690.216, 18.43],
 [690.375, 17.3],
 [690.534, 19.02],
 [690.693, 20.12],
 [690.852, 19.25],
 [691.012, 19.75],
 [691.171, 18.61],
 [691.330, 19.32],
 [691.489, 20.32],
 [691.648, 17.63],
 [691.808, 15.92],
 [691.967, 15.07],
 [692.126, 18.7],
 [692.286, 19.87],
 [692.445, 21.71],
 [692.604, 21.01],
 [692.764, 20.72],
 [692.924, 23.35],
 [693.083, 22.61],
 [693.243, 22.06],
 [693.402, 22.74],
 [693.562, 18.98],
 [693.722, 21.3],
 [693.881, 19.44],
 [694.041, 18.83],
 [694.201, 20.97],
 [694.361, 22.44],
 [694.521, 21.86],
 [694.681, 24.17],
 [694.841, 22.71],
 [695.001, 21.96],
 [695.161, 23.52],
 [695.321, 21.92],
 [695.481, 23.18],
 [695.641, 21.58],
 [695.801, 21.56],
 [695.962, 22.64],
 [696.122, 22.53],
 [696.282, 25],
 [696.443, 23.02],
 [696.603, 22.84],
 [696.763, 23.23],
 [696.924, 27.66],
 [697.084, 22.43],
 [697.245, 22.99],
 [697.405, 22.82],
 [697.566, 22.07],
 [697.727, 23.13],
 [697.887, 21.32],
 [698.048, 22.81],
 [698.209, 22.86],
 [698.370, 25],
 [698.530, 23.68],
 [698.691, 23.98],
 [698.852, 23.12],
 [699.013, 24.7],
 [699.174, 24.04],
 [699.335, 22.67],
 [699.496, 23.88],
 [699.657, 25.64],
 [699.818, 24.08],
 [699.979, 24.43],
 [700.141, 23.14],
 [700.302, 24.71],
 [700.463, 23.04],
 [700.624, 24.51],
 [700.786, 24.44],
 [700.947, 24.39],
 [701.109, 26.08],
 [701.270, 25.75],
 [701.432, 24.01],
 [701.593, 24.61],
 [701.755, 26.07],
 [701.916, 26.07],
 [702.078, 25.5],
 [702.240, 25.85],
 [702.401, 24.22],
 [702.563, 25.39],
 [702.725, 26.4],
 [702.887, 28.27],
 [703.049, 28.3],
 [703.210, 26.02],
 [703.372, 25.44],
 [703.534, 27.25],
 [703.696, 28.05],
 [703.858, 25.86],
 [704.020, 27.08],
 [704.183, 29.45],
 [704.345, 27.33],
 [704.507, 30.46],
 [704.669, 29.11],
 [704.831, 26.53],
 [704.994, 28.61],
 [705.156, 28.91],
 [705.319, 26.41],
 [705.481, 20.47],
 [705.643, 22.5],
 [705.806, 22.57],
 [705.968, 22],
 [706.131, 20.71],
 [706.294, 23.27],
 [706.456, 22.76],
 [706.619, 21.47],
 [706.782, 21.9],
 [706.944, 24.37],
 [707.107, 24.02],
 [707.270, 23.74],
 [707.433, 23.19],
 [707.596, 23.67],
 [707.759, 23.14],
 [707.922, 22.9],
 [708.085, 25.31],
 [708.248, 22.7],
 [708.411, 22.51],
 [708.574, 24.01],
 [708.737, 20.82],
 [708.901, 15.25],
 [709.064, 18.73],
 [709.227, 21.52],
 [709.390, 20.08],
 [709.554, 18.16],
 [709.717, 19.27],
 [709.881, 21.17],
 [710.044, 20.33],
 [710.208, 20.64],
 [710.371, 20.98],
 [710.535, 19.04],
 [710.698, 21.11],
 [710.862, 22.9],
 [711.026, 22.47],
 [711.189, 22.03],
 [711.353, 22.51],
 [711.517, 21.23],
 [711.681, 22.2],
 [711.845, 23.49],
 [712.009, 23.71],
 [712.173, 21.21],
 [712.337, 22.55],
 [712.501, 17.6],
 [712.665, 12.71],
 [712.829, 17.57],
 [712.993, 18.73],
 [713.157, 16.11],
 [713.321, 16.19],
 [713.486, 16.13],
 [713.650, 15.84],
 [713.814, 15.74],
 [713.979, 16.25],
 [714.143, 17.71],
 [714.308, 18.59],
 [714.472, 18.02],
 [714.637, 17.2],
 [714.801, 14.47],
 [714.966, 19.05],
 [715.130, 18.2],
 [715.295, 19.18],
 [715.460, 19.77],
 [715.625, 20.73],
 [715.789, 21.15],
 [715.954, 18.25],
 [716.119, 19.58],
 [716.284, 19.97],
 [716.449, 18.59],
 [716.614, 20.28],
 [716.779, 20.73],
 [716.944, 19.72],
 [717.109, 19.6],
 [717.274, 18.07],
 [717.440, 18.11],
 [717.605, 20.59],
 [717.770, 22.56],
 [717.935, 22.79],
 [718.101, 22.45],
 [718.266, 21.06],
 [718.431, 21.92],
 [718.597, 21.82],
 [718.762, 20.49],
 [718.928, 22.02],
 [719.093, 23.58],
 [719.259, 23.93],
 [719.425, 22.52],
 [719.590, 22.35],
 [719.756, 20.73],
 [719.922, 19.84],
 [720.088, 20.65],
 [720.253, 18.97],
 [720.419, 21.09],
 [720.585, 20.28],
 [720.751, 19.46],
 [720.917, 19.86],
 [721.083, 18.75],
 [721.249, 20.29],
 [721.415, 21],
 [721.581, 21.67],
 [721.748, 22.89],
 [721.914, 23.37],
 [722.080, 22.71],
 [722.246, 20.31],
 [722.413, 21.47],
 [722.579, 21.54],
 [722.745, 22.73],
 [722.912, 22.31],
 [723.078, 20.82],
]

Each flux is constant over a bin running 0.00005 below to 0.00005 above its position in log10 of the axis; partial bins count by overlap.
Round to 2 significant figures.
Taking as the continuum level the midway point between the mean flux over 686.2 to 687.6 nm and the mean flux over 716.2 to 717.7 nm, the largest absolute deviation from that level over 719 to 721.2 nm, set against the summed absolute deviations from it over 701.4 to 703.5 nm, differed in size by 97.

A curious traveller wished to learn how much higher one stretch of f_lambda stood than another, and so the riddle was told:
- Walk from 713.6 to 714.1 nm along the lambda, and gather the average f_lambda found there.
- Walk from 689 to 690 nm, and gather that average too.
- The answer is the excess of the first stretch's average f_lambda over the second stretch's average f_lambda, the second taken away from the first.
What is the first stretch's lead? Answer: -2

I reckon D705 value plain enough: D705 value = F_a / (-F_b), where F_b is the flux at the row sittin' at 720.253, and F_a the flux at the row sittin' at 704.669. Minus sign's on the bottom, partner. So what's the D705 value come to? -1.53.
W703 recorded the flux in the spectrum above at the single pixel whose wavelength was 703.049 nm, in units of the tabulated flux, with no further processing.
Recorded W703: 28.3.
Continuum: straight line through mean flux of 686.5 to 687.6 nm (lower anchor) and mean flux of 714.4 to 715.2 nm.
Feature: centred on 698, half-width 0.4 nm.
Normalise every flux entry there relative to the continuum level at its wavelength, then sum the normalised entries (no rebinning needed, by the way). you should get 7.00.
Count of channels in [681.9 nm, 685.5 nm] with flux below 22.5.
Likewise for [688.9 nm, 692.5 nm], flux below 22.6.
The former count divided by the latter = 1.00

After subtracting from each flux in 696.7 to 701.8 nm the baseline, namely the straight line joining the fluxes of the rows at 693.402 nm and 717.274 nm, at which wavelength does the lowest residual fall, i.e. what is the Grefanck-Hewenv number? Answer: 697.887 nm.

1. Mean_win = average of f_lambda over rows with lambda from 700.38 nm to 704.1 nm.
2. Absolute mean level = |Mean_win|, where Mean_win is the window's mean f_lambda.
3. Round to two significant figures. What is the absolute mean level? 26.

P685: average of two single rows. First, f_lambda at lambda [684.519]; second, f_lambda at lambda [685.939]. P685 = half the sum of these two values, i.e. 16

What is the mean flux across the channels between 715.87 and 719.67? 20.9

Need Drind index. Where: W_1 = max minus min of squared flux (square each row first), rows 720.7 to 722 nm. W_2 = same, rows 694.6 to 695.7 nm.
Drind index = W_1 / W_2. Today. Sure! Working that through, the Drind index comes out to 1.6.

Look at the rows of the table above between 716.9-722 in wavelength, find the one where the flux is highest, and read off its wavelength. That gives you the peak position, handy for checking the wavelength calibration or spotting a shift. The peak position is 719.259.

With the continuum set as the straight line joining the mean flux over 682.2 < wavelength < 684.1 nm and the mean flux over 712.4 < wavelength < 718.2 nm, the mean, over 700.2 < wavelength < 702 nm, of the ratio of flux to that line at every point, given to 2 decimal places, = 1.40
